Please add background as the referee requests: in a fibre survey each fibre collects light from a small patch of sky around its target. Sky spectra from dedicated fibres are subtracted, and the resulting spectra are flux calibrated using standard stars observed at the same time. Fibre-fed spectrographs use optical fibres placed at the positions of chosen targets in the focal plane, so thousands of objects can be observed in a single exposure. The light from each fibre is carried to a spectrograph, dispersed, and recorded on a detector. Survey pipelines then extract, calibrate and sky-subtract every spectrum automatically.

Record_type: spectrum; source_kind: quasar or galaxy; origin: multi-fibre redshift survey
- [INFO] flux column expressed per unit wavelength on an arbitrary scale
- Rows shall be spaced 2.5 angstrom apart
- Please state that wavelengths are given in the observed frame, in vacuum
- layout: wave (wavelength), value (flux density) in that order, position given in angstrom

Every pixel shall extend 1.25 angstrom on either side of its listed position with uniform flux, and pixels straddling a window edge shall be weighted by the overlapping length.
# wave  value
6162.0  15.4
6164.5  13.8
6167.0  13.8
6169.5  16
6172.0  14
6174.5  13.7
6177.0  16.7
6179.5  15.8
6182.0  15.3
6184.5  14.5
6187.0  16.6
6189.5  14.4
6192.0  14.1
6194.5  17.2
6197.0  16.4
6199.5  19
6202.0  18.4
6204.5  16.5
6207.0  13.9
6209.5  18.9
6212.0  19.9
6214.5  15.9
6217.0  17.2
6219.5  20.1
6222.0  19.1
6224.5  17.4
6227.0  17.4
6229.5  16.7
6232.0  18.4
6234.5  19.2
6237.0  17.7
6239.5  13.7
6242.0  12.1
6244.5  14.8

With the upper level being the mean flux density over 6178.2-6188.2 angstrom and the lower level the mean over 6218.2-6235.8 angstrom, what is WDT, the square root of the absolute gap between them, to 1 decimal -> 1.7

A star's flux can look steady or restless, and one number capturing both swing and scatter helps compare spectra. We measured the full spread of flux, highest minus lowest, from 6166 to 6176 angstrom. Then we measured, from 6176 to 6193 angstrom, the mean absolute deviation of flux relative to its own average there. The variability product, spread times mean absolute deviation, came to 2.0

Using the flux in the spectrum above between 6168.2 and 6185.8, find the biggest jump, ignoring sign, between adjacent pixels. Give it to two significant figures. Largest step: 3.0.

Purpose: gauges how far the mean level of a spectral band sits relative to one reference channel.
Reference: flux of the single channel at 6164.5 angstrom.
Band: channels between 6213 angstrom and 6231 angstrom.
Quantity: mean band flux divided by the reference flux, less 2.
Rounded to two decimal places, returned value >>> -0.72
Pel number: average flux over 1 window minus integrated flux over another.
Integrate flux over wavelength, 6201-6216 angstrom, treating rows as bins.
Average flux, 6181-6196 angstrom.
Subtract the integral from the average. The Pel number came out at -243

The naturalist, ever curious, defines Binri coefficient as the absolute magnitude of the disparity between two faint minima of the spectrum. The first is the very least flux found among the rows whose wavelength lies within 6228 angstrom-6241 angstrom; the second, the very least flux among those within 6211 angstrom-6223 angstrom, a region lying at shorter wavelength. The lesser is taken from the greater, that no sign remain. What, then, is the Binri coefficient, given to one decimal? 2.2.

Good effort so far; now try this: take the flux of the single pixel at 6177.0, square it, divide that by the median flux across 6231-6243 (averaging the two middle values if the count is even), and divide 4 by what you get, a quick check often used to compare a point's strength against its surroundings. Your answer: 0.254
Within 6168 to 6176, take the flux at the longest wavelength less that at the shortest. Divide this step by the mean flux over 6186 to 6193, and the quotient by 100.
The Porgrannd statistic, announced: -0.0015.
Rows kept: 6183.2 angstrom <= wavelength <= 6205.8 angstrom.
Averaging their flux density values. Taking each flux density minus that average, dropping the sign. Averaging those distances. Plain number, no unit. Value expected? 1.34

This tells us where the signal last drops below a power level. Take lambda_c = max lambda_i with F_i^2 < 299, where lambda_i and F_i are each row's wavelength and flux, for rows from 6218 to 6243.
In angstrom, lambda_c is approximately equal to 6242.0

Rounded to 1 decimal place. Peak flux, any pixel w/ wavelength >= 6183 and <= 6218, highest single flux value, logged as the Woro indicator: 19.9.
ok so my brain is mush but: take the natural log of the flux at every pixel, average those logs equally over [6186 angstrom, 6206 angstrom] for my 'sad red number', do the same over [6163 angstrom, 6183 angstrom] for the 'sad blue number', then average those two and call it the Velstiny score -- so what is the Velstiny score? 2.75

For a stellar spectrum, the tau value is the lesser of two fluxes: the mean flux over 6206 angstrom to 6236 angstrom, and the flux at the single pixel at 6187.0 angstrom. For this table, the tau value 16.6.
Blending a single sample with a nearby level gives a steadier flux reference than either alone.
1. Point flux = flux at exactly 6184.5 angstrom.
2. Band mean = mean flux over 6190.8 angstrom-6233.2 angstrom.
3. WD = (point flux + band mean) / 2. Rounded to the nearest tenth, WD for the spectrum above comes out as 16.0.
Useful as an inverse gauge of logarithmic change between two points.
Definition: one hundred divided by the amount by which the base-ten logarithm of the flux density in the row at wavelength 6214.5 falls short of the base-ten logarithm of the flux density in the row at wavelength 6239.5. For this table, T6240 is -1546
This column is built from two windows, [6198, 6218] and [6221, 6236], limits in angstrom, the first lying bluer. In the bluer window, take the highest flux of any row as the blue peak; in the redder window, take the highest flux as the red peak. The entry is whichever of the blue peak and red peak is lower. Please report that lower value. 19.2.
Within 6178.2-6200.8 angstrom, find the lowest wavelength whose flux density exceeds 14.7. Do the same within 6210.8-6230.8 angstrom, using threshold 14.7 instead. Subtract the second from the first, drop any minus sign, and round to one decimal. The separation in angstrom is 32.5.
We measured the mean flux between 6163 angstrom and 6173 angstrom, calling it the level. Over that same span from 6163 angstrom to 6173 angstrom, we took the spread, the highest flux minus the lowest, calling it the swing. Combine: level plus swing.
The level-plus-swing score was 16.6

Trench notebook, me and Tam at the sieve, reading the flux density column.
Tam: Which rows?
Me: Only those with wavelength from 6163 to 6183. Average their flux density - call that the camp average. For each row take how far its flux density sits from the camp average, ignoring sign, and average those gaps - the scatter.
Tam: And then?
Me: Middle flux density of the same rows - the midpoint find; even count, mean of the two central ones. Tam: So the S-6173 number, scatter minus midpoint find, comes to -13.6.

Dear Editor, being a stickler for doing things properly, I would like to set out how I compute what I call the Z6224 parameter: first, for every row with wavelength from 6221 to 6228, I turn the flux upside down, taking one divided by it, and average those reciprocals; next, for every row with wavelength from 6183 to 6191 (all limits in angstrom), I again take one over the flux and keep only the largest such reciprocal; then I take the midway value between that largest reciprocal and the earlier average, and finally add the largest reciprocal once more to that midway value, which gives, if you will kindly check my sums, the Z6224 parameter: 0.132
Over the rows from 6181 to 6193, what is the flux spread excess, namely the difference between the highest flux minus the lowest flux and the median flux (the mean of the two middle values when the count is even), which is -12.0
